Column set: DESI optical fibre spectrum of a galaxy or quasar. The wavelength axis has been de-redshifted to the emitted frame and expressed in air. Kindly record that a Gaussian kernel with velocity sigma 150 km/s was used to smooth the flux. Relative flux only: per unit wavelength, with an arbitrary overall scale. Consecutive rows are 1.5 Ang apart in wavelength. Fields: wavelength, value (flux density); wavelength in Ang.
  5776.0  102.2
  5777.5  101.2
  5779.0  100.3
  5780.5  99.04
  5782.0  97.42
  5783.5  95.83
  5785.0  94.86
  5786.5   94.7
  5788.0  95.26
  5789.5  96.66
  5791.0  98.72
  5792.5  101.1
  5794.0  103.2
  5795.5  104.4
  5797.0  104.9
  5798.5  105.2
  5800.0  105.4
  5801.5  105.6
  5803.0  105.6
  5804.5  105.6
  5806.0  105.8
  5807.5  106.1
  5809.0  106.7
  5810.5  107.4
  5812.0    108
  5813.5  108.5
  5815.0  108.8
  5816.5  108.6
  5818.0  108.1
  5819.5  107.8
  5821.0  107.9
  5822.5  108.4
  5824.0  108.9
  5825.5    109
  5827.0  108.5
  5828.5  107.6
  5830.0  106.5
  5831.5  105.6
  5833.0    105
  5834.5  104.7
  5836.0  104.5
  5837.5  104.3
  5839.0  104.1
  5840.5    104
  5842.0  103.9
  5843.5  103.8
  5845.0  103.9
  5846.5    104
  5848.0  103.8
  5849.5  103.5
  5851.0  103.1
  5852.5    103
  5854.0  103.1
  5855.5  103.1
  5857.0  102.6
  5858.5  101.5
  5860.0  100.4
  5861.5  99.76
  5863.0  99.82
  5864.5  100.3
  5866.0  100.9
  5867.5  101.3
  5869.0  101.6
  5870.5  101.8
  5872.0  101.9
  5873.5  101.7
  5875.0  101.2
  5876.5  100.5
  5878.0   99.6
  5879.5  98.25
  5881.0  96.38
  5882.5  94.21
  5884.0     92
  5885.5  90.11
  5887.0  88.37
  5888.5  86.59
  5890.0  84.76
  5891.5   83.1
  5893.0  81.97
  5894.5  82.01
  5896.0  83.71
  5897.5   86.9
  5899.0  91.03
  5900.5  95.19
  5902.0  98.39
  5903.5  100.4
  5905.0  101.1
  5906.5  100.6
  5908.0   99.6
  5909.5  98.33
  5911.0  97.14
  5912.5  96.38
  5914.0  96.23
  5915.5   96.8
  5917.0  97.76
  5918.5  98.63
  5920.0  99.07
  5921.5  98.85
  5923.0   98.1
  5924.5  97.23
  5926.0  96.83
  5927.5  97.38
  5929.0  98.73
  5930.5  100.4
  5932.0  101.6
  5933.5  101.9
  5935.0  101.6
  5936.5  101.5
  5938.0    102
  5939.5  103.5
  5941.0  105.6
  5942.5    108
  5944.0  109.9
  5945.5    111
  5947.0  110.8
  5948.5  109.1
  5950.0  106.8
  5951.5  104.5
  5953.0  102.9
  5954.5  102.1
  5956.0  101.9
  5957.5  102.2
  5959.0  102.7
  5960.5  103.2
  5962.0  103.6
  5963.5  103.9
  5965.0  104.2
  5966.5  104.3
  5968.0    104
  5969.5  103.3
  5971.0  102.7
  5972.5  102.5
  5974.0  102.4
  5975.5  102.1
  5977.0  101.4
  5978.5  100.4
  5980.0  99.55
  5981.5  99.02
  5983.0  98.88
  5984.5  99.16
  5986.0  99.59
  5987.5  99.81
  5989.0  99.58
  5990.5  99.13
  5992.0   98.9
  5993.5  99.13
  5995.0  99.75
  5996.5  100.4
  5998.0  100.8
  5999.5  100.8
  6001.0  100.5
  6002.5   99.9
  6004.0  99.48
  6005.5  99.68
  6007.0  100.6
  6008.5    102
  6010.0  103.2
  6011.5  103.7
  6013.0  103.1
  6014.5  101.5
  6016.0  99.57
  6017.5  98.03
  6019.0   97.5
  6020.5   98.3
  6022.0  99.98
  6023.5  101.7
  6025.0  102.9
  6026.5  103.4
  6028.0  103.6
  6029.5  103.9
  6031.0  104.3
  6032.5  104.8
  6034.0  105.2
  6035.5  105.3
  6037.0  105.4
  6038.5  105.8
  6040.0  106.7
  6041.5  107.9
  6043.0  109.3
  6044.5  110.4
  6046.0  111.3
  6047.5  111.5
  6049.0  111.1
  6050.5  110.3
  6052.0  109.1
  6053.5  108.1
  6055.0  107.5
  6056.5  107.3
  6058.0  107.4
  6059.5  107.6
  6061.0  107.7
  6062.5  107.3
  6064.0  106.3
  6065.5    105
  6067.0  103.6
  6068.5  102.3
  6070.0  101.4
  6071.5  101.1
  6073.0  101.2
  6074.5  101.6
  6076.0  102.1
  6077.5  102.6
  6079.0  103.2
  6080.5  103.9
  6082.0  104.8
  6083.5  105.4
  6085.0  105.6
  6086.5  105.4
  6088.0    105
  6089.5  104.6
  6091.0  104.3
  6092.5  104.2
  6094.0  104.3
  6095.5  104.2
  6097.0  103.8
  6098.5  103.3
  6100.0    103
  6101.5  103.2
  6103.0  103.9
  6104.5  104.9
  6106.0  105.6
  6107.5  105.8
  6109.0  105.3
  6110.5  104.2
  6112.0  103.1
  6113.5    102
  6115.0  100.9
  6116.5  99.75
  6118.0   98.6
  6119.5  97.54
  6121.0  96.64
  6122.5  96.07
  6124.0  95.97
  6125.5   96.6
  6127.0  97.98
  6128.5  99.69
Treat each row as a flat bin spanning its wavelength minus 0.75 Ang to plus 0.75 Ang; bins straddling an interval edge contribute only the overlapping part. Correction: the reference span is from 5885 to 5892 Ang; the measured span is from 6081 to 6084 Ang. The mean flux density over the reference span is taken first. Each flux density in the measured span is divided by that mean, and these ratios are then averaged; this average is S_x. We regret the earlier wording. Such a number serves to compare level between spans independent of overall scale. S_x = 1.21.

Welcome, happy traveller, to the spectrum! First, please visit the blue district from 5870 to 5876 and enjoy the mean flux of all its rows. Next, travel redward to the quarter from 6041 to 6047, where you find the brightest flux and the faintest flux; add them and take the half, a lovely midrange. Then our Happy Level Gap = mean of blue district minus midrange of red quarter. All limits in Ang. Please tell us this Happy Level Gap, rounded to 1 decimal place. -8.0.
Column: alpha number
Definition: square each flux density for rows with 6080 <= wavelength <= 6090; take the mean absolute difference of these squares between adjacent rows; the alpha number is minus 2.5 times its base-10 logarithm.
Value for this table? -4.9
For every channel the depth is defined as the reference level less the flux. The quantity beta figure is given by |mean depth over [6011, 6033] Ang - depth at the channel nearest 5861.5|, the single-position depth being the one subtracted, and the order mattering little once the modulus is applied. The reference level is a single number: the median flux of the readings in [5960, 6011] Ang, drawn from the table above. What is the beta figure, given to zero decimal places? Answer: 2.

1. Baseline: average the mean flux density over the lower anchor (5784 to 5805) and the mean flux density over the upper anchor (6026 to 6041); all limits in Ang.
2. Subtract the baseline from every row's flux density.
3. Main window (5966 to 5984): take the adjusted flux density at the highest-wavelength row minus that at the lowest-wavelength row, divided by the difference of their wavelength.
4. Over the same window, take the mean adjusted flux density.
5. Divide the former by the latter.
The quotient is 0.22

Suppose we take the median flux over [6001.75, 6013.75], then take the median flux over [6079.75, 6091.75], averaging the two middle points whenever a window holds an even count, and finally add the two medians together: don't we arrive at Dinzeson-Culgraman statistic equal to 206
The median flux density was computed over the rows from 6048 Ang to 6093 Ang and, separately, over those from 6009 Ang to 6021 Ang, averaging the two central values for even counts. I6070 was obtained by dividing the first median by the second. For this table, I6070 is 1.04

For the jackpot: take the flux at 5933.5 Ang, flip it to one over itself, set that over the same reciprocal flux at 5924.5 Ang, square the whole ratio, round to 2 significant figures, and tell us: 0.91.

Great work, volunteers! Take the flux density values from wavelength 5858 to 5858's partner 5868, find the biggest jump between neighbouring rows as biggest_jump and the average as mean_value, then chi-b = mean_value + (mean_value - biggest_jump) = 200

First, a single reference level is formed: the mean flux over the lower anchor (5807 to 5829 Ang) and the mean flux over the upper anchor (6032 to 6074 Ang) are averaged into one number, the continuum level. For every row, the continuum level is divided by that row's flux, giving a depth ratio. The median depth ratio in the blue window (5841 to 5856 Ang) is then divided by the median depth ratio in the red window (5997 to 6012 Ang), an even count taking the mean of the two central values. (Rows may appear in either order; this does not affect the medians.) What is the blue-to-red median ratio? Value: 0.97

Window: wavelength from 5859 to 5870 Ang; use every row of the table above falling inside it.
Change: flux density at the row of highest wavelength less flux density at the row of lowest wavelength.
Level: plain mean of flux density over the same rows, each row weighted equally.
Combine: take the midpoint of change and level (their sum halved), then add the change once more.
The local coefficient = 52.1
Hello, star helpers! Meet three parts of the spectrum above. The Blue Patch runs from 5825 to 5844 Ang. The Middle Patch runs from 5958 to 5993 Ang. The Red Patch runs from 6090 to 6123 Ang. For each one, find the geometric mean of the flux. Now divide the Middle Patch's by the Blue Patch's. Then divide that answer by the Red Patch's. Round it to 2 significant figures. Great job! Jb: 0.0094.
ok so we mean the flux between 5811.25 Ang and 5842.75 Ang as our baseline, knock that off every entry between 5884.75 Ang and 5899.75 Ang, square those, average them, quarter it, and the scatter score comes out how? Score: 112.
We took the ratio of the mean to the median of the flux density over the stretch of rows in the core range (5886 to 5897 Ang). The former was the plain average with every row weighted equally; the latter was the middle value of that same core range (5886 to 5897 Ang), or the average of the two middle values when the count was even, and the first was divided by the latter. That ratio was 1.01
